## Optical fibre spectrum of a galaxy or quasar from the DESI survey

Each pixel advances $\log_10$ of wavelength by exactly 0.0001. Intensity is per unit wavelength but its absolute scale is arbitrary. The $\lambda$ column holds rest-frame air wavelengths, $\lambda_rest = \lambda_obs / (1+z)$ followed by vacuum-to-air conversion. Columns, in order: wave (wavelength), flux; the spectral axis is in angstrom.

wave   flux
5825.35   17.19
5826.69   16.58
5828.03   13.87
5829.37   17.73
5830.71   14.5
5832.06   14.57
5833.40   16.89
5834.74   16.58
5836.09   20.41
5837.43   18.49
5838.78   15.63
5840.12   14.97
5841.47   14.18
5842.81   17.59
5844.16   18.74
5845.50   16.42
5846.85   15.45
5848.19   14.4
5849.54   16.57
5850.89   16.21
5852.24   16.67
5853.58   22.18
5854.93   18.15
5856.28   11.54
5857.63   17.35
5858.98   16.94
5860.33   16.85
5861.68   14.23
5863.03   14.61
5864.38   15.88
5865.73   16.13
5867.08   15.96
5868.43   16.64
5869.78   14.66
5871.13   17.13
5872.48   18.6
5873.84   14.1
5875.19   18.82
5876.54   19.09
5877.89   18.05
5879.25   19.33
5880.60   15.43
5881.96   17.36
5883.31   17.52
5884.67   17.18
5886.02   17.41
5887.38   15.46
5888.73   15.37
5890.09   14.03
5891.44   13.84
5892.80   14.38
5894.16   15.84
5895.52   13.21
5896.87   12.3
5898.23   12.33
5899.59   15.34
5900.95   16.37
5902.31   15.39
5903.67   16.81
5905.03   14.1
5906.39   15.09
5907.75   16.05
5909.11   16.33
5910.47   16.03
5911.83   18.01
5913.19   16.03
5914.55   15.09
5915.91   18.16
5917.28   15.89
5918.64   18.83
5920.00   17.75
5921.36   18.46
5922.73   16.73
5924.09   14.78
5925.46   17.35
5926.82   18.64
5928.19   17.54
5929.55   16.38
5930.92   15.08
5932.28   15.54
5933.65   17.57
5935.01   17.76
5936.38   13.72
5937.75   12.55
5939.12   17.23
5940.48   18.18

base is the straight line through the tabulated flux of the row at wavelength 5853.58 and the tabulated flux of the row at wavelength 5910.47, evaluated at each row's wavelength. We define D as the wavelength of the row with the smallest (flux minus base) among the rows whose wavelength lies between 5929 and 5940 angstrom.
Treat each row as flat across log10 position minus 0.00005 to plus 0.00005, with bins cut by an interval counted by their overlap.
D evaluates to 5937.75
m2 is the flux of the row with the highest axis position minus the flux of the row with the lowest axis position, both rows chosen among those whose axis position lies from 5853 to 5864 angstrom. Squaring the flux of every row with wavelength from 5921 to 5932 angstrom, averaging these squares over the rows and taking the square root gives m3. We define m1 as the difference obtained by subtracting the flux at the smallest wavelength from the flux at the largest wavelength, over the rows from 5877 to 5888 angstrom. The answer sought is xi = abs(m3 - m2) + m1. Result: 22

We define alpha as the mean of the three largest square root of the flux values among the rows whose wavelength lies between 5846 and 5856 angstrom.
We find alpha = 4.35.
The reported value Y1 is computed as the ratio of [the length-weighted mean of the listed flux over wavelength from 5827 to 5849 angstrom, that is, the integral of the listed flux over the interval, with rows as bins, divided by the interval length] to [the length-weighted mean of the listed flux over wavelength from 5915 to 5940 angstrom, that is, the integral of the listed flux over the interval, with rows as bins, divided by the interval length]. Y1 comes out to 0.977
